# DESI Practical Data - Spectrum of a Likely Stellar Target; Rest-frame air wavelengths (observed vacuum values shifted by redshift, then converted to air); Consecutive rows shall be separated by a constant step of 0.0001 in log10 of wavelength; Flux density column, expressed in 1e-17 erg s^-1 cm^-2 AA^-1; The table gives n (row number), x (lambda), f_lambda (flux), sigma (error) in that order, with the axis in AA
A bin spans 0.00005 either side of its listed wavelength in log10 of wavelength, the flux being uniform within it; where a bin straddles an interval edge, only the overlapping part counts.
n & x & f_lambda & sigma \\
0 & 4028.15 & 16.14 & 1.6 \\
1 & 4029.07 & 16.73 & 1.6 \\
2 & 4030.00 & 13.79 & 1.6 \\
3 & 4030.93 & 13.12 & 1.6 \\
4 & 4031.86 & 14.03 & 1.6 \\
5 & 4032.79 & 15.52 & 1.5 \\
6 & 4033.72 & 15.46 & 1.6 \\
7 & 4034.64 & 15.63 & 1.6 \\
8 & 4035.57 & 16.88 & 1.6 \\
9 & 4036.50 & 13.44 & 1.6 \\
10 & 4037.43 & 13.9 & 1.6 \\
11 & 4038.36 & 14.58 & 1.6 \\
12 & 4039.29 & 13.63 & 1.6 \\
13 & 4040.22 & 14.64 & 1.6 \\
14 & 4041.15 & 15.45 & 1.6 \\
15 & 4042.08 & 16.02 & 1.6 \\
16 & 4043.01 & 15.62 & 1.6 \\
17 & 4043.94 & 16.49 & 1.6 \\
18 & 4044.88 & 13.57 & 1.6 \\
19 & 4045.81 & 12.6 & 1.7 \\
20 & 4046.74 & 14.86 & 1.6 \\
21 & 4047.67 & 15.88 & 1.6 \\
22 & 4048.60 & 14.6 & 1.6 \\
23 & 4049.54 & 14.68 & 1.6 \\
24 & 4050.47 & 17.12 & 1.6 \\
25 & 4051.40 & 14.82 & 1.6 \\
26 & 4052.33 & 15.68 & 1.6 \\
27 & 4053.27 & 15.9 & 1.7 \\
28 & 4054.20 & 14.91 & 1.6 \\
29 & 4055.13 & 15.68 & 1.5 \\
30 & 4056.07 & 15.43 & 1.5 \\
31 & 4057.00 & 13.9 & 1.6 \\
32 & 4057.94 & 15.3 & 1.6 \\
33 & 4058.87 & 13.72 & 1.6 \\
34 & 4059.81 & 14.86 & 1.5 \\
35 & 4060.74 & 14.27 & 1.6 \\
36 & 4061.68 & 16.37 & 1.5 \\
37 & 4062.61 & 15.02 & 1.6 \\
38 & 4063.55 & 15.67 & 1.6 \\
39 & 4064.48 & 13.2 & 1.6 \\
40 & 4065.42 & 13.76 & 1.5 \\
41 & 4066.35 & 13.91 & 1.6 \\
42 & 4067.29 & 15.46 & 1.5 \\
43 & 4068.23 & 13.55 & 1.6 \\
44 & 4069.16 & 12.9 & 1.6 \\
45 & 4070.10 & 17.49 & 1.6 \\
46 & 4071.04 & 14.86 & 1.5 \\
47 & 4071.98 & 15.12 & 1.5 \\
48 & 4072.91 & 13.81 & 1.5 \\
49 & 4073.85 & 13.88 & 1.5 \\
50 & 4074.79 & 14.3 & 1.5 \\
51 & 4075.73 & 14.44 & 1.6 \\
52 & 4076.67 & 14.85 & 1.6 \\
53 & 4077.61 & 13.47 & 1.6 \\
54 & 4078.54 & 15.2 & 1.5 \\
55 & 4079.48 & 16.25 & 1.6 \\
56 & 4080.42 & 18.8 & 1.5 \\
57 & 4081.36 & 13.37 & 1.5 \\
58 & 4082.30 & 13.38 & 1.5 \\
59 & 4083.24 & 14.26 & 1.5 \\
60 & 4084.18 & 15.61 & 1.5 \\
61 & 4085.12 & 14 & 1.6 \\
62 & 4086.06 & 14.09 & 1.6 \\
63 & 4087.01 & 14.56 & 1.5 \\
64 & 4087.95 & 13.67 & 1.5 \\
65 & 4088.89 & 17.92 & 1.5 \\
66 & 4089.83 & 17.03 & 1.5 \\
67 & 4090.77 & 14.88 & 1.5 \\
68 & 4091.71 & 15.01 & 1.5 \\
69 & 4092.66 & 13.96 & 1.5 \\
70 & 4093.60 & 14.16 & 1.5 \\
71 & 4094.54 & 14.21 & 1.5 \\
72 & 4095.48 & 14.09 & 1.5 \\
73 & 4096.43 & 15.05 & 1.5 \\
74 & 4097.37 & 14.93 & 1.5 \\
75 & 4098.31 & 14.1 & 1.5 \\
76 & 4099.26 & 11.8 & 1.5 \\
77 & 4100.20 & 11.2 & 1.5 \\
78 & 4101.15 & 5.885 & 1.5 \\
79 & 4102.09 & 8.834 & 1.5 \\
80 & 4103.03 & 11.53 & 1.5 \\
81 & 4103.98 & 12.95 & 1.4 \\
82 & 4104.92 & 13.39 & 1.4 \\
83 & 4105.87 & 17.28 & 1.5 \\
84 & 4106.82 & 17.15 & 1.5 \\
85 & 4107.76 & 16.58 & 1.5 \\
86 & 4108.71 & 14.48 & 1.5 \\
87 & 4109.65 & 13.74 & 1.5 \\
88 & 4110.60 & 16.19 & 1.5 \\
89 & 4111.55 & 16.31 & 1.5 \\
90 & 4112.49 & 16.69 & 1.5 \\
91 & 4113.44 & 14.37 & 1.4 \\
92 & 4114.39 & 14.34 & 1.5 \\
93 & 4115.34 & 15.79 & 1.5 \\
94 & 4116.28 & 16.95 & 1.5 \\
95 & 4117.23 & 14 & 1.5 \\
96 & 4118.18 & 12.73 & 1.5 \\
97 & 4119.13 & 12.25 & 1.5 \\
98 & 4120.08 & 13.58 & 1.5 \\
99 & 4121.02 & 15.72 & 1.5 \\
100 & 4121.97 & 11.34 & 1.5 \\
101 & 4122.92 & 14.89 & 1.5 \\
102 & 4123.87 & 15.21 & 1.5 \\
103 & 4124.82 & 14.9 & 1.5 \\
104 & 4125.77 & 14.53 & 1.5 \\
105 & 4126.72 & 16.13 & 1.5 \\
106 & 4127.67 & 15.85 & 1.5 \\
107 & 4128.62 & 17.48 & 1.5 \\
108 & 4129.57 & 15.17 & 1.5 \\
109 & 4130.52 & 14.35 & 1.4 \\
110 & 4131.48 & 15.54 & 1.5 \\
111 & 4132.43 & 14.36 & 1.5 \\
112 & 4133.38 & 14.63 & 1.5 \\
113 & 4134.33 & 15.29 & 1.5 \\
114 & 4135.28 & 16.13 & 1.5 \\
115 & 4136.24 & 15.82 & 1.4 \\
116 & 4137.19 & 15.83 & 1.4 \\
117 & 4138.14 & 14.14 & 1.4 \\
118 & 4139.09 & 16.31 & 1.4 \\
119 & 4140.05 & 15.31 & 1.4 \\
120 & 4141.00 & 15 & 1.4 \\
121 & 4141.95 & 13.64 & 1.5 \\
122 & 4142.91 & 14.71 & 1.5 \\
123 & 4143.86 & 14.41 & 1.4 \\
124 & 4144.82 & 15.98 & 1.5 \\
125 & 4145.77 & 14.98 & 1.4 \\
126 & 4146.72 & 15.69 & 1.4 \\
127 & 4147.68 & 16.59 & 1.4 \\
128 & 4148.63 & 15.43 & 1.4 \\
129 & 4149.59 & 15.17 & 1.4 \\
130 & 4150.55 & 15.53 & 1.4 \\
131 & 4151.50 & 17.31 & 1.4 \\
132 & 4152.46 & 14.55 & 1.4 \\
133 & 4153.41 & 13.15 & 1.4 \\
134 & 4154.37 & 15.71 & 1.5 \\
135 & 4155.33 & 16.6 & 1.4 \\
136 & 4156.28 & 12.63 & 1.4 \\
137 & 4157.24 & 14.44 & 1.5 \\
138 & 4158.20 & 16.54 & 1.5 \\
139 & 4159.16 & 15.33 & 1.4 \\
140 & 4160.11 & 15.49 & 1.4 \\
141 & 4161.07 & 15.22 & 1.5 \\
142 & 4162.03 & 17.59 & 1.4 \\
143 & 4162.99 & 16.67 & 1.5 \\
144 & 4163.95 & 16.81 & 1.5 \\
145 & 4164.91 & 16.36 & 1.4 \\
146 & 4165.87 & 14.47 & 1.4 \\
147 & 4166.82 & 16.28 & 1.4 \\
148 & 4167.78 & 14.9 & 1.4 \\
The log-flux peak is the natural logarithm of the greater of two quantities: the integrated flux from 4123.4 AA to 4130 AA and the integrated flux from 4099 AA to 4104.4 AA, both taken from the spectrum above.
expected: 4.64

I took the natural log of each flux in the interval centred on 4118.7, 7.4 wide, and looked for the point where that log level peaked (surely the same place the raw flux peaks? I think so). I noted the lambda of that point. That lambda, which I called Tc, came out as 4116.28 AA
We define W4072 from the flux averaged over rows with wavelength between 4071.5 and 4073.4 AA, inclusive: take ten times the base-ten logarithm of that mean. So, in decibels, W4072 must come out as 11.6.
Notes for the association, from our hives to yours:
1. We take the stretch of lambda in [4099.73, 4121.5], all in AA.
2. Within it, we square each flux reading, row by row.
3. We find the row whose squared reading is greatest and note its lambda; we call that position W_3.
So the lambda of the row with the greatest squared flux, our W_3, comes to 4105.87 AA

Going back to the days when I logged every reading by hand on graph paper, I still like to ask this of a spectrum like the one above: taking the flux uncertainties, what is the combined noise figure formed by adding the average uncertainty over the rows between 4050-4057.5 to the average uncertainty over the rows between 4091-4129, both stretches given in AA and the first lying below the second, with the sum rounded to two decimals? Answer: 3.08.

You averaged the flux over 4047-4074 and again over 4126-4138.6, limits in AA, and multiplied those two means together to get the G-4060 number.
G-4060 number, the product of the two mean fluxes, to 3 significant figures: 230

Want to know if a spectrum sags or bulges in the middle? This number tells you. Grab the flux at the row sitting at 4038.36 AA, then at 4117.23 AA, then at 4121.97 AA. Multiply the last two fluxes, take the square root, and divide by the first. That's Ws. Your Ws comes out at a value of 0.86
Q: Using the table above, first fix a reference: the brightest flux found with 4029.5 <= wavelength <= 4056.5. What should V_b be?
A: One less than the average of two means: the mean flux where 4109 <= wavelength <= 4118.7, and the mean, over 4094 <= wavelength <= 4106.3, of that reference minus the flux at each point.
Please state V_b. 8.8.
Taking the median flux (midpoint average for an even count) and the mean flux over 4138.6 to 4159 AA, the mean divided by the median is 0.99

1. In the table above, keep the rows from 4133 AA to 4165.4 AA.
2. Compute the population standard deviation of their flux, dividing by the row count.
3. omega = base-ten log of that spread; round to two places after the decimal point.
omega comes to 0.04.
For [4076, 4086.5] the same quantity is 0.19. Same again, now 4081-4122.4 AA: 0.35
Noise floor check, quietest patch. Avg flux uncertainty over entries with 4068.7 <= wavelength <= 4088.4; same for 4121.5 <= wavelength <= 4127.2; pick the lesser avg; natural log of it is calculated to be 0.41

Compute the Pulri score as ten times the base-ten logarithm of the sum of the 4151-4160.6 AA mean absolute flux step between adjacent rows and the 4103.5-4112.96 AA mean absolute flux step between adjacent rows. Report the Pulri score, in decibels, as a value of 4.88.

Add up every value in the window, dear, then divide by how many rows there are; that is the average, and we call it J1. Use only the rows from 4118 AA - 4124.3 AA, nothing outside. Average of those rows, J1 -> 13.7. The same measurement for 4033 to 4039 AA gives 15.0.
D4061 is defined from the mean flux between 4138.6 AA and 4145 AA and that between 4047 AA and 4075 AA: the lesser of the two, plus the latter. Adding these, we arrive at 29.7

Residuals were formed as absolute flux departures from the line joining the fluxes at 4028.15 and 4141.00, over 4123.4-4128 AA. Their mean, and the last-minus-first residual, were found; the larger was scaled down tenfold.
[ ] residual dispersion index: 0.068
